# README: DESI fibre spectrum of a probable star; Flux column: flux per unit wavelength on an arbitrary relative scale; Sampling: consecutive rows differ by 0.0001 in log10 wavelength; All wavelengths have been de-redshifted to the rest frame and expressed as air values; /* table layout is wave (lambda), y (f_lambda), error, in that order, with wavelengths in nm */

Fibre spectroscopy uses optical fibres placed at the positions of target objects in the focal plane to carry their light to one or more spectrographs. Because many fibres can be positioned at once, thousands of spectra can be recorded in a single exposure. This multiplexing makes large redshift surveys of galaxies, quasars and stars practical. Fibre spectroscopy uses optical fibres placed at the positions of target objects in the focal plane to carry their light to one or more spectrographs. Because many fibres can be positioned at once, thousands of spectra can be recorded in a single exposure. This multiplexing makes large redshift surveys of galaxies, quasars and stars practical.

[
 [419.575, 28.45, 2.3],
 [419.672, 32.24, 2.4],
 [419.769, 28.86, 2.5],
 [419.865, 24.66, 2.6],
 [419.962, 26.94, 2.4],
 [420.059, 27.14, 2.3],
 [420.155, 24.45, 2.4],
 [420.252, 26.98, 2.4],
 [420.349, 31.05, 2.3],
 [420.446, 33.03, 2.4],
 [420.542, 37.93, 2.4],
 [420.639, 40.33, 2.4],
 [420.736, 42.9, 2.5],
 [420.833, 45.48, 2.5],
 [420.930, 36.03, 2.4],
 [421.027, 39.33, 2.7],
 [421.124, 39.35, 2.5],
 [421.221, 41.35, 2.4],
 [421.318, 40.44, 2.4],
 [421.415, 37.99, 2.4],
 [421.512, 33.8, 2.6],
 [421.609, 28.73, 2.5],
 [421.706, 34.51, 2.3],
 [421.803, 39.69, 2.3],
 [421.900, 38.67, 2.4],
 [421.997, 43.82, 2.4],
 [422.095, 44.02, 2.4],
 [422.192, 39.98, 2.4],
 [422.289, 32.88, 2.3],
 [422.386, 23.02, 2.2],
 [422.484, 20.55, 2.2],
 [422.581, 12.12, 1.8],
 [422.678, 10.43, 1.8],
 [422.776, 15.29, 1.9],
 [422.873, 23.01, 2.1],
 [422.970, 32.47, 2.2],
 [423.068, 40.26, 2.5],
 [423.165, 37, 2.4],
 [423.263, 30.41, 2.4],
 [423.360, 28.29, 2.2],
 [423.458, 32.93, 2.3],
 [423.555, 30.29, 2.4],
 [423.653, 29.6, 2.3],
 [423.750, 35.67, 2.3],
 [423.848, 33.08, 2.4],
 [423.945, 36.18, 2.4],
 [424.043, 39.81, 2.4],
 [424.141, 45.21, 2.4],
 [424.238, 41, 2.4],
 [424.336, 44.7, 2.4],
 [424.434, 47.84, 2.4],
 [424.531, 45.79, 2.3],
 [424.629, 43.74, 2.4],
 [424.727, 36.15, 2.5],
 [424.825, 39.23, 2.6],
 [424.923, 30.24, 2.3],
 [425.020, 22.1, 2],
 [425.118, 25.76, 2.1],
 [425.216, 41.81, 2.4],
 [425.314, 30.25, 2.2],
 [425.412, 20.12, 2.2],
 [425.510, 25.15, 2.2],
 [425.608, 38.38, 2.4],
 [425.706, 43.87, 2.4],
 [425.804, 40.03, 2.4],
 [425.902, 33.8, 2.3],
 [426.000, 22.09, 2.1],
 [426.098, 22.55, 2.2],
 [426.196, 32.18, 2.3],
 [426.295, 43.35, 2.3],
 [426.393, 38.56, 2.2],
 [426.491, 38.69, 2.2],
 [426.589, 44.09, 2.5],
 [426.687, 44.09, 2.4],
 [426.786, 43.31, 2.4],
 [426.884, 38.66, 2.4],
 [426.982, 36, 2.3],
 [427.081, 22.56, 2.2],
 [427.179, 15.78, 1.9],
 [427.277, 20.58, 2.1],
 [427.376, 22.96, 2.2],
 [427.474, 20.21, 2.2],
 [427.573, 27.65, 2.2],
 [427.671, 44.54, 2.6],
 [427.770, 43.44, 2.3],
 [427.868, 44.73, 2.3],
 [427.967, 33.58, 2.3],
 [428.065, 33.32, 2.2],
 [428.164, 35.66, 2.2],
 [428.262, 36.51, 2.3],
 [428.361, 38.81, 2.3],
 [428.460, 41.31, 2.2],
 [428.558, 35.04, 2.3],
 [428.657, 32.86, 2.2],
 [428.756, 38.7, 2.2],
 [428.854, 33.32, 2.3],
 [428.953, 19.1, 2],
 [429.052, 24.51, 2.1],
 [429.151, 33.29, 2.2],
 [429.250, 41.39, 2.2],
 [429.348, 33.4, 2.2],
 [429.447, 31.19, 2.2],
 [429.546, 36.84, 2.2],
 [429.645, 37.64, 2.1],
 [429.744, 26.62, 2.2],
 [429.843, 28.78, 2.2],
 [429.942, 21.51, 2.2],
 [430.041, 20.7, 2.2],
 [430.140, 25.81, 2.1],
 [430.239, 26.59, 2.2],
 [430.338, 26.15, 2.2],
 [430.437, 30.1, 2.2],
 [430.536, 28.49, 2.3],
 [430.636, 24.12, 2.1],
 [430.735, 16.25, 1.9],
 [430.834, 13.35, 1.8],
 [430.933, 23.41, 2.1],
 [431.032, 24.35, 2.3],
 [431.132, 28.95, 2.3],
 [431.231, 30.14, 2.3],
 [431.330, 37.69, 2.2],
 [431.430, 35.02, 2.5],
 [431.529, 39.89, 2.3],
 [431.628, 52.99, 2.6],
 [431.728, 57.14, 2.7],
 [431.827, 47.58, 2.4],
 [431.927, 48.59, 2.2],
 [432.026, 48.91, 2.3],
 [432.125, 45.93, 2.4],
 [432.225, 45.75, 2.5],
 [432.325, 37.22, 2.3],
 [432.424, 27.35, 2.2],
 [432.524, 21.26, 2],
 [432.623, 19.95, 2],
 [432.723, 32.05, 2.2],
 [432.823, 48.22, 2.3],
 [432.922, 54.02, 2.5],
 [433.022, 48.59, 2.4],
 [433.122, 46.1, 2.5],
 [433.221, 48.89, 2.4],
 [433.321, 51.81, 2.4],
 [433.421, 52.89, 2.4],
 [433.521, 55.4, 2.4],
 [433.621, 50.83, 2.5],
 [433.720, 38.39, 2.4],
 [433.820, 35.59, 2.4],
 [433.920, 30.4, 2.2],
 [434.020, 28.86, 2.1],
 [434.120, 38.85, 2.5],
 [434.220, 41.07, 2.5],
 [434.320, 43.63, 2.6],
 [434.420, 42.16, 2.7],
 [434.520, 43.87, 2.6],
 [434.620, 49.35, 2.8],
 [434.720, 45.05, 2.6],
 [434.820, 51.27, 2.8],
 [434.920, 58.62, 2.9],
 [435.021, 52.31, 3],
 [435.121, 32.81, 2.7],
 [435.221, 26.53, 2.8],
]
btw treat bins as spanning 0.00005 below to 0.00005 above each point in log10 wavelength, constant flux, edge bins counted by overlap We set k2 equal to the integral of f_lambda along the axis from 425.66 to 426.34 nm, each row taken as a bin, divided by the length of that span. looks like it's 33.9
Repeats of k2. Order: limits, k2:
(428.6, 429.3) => 31.9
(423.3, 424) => 32.3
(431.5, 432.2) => 48.9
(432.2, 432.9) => 33.5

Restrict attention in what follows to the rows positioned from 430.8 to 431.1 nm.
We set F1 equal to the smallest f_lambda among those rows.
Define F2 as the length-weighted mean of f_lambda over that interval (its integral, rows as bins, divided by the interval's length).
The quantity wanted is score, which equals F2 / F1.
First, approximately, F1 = 13.35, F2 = 21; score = 1.59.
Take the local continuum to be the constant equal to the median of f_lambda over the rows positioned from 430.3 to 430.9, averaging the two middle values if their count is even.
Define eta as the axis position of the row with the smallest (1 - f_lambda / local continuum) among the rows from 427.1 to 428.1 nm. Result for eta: 427.868 nm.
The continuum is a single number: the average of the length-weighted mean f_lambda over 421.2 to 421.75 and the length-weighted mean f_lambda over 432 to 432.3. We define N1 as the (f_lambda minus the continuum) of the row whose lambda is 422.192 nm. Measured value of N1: -1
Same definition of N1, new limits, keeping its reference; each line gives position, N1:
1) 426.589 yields 3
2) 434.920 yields 18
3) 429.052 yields -16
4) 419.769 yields -12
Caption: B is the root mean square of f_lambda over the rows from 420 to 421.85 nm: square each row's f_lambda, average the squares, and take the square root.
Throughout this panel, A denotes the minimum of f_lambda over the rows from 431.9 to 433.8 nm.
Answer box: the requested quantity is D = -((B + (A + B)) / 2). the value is -46.3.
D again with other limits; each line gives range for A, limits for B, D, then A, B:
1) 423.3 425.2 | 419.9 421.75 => -46.7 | 22.1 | 35.7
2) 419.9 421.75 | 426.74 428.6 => -46.8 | 24.45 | 34.6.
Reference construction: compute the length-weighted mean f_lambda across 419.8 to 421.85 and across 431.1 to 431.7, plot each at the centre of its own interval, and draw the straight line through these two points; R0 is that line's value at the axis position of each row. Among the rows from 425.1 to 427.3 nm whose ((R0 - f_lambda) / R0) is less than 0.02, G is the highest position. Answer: 426.884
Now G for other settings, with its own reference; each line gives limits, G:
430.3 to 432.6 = 432.225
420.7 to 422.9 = 422.192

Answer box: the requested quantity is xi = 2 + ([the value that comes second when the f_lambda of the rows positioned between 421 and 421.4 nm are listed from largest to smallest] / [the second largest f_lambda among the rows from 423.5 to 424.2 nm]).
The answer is 3.02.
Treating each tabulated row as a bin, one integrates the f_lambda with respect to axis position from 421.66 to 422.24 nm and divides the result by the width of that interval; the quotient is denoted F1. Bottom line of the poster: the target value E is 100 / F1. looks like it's 2.5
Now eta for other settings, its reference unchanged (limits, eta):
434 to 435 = 434.920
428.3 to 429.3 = 429.250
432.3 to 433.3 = 432.922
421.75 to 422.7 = 422.095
